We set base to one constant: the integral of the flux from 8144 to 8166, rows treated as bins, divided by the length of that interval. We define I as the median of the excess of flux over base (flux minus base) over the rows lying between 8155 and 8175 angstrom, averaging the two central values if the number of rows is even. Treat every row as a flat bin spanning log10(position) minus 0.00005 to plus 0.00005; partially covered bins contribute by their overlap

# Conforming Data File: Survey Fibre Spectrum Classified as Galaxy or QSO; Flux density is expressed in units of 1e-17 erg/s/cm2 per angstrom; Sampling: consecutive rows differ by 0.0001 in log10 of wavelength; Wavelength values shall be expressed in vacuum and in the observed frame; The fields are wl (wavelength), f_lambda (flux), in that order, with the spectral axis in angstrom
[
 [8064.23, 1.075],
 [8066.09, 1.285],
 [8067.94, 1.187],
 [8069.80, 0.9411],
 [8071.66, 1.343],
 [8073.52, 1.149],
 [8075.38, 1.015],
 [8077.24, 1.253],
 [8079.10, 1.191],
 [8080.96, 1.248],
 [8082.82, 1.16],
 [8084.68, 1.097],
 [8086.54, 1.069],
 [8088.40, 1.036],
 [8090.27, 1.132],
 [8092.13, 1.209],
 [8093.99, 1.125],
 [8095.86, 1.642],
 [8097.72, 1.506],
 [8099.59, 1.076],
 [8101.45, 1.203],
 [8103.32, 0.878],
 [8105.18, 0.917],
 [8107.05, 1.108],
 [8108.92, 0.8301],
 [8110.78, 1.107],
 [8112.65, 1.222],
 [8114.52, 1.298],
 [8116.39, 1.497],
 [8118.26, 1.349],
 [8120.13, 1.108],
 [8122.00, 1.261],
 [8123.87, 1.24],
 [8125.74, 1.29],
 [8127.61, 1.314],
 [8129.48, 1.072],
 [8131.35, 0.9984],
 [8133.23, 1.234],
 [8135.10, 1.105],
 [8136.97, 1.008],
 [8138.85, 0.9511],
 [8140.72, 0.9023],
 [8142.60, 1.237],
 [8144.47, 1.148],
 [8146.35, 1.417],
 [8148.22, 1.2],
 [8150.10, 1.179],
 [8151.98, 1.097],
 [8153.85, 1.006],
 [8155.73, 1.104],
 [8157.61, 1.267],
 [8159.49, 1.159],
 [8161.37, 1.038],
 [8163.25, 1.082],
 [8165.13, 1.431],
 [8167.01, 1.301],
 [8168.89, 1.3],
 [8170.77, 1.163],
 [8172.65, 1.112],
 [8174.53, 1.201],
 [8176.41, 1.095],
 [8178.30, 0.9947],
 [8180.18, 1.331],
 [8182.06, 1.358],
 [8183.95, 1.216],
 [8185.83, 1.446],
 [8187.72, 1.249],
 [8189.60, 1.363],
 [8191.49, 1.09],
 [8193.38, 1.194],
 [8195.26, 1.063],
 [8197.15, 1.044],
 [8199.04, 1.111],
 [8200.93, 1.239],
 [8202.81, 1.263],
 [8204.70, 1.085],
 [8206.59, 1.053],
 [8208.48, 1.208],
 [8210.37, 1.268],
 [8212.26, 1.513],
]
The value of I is -0.01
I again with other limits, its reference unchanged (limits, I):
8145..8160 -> -0.01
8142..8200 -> 0.00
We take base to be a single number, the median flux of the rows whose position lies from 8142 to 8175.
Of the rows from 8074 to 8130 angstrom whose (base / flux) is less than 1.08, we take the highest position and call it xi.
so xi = 8127.61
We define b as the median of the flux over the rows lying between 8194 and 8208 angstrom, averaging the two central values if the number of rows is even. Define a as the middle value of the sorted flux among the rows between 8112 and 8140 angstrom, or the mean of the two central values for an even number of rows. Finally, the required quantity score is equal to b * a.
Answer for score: 1.34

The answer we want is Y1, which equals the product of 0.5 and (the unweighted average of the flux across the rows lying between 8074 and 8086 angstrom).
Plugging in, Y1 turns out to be 0.580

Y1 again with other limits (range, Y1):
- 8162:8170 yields 0.639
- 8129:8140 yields 0.531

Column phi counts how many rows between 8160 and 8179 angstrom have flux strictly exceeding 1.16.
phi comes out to 5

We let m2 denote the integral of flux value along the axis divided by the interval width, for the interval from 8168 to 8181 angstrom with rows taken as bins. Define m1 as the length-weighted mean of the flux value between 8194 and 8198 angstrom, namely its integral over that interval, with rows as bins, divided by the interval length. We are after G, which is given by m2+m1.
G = 2.24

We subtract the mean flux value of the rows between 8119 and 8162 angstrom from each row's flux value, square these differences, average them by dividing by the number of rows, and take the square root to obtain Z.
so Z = 0.125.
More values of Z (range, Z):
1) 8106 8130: 0.158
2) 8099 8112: 0.130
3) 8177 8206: 0.131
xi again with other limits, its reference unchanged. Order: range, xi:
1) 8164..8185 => 8183.95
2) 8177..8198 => 8193.38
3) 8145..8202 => 8200.93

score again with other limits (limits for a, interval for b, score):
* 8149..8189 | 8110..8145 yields 1.44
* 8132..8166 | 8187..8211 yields 1.35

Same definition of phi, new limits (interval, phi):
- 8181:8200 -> 6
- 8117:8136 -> 6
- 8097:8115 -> 4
